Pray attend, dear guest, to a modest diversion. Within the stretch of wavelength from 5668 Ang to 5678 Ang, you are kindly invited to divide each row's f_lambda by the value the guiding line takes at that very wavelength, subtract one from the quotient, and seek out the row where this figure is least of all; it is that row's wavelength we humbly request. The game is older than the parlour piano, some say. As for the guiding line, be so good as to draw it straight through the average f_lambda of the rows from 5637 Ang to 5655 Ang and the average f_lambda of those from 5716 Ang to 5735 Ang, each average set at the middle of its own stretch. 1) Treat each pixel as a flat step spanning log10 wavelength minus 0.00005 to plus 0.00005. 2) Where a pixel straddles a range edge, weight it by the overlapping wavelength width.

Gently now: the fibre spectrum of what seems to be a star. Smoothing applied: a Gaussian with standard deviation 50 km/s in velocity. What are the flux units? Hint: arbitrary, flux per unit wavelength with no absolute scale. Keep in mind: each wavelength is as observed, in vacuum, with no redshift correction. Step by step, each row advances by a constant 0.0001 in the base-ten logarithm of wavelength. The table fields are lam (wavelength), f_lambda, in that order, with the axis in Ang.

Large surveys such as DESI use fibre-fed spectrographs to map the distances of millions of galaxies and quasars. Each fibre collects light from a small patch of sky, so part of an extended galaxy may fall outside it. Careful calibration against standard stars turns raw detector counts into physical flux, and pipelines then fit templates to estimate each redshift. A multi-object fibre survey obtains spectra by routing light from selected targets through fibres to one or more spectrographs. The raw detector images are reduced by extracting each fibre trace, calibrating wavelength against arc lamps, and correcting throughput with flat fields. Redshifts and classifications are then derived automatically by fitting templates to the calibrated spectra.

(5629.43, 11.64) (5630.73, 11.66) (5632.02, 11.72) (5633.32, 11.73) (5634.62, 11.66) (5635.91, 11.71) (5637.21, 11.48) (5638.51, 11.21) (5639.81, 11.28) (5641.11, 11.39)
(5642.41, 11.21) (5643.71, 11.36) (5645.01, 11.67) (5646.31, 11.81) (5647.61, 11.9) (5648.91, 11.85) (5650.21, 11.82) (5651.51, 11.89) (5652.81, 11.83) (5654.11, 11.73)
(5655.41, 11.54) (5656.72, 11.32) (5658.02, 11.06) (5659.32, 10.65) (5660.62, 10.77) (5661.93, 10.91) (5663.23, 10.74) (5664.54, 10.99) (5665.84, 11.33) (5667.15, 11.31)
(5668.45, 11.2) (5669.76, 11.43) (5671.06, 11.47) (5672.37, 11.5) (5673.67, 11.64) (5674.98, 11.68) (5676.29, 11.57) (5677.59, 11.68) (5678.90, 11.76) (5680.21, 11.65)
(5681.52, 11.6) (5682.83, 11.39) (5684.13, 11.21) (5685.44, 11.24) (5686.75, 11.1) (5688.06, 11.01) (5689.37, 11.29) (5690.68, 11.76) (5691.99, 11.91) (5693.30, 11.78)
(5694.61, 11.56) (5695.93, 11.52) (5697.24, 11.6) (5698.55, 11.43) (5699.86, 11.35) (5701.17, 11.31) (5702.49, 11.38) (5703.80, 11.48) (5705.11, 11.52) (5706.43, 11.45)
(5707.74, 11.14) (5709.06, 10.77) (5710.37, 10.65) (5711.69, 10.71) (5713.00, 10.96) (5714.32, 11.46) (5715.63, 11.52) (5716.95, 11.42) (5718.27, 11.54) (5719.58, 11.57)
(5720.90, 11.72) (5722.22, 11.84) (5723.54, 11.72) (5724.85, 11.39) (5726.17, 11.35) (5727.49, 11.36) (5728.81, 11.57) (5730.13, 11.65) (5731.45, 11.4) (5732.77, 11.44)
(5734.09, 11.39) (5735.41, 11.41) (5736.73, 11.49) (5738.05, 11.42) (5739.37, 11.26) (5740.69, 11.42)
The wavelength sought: 5668.45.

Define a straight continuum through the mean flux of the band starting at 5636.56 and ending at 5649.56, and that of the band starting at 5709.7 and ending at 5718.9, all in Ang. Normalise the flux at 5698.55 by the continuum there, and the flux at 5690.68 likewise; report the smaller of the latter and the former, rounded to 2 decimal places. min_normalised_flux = 1.02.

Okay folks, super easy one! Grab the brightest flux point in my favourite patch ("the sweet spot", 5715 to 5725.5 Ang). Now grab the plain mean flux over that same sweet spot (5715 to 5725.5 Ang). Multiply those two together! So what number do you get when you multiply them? 137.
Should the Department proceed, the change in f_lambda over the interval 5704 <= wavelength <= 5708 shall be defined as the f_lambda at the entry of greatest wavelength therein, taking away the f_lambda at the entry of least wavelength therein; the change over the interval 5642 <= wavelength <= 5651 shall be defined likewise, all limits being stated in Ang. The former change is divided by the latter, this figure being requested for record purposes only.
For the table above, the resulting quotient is -0.6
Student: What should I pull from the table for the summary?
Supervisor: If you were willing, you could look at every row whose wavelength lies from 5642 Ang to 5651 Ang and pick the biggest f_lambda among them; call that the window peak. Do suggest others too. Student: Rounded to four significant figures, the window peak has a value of 11.90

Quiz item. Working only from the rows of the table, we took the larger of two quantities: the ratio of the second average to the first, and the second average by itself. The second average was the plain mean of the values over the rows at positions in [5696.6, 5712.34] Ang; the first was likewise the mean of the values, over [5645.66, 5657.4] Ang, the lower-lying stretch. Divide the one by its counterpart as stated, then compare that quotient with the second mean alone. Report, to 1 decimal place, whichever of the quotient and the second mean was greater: 11.2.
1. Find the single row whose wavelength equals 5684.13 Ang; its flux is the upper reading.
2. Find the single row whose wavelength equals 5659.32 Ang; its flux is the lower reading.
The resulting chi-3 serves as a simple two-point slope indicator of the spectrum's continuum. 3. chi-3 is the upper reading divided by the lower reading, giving 1.05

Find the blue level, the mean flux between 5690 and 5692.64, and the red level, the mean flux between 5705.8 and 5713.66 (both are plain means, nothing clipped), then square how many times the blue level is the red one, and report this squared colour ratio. 1.17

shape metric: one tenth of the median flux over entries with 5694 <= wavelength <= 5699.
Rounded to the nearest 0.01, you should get 1.15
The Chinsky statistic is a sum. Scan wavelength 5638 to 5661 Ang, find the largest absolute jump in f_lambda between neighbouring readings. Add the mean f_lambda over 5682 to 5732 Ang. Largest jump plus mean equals 11.8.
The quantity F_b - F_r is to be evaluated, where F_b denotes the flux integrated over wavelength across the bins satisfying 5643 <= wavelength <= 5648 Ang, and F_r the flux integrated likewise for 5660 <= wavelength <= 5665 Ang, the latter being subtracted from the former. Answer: 4.2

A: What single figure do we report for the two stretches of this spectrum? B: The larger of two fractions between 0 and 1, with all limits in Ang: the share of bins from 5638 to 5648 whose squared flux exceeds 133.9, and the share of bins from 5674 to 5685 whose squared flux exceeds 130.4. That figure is 0.75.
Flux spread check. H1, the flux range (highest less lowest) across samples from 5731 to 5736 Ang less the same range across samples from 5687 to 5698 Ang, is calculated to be -0.85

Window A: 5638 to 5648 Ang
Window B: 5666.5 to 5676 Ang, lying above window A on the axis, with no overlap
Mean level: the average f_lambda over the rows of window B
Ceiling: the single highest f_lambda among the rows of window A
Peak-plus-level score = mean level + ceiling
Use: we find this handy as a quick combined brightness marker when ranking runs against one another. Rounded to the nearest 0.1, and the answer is 23.4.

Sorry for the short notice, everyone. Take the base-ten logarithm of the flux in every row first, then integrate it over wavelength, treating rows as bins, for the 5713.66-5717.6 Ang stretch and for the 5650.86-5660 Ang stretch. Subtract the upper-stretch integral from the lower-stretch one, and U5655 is 5.5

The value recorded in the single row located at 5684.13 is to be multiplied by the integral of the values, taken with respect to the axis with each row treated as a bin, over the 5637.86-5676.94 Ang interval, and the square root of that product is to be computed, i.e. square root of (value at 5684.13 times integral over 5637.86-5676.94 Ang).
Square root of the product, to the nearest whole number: 71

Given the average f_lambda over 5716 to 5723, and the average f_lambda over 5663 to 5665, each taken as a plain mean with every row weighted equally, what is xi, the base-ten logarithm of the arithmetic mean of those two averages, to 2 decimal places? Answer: 1.05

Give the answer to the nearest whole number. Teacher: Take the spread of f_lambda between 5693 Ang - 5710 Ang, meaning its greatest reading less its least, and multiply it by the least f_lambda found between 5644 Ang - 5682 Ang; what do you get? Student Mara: 11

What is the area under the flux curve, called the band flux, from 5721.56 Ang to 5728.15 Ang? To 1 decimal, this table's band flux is 76.0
